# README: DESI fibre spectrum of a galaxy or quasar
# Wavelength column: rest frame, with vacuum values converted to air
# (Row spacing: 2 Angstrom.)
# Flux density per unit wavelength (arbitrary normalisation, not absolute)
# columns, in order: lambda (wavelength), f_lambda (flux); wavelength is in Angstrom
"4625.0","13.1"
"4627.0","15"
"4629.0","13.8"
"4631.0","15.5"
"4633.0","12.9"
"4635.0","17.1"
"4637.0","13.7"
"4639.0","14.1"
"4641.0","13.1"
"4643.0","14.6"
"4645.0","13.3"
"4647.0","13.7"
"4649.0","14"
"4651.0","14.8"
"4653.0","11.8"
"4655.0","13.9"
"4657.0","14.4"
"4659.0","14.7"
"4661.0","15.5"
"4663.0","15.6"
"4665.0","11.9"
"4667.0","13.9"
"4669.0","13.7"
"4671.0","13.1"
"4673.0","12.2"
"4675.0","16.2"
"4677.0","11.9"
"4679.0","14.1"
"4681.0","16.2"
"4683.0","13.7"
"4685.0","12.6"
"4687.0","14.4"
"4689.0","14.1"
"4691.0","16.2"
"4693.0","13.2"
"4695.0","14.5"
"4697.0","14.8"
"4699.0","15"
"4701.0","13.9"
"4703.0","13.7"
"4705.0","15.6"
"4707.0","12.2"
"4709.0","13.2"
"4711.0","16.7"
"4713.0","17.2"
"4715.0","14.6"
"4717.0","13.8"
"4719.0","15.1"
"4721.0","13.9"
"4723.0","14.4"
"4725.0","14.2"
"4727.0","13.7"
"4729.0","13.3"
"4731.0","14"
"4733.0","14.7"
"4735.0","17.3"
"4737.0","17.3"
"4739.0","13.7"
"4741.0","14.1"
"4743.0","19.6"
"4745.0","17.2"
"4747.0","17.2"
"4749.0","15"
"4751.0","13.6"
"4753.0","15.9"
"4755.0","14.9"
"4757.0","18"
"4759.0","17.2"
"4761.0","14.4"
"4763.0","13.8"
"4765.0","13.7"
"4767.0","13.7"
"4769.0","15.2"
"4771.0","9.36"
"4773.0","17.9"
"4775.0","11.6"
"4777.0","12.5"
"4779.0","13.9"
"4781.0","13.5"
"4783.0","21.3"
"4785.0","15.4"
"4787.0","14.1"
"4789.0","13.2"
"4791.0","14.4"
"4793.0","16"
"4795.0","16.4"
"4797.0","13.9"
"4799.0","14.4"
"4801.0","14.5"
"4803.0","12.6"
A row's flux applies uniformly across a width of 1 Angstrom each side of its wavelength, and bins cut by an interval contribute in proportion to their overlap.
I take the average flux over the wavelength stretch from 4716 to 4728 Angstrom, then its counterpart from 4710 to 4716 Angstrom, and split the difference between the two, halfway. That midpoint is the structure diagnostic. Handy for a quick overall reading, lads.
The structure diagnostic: 15.2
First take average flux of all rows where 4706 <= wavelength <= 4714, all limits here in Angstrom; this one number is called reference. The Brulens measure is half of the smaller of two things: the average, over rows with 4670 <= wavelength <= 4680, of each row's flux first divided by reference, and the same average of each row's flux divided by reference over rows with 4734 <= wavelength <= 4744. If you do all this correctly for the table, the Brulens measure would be 0.455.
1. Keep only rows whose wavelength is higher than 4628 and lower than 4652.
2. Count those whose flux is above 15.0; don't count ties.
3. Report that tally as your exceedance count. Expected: 2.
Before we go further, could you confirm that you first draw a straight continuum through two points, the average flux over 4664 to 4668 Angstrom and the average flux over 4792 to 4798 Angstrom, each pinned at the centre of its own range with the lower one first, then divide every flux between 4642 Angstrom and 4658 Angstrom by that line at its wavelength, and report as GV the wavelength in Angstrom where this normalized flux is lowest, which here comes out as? 4653.0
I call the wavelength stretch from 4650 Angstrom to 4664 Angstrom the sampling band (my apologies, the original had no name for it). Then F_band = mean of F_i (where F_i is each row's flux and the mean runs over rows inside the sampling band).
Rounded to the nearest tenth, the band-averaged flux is 14.4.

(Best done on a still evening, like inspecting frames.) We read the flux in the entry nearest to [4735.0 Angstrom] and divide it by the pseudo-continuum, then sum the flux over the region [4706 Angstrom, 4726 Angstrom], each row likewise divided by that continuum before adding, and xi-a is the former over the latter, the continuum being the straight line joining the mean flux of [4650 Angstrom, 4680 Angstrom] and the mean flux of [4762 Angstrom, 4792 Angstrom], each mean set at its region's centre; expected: 0.119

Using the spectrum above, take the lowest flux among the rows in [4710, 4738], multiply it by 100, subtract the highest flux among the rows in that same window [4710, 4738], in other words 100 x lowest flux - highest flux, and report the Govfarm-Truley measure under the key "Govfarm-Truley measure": 1313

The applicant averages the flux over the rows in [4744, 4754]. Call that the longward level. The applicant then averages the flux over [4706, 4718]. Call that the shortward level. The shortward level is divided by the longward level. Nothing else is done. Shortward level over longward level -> 0.93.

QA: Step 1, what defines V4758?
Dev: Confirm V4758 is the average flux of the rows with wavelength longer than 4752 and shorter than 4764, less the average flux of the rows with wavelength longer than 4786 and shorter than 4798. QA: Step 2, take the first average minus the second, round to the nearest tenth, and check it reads 1.0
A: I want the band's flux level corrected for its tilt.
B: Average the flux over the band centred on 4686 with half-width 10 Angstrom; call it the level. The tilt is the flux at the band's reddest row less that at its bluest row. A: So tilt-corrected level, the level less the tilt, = 11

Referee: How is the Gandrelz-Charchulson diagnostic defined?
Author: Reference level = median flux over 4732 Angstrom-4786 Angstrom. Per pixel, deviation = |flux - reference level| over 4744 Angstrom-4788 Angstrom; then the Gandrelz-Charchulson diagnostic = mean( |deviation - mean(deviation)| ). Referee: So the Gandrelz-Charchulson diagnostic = 1.26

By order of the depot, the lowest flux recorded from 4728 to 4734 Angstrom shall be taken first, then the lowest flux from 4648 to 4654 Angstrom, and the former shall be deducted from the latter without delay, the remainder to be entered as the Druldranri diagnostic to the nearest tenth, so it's -1.5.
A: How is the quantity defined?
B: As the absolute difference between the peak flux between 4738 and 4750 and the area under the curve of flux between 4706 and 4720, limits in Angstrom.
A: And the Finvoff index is 186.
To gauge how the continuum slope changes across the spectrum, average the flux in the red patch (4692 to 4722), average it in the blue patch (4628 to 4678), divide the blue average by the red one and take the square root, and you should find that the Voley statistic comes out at 0.982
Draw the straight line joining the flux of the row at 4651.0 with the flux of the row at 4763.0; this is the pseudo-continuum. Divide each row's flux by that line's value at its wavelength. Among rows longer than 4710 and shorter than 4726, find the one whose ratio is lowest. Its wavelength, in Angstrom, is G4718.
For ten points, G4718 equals 4717.0 Angstrom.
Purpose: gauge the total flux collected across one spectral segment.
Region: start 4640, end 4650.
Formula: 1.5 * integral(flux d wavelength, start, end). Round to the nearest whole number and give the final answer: 206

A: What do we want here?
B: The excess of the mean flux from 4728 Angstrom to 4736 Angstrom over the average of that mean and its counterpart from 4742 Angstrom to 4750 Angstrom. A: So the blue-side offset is -1.2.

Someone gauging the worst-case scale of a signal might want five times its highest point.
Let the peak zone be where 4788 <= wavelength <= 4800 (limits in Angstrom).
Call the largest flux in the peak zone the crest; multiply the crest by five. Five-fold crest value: 82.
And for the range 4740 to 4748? 98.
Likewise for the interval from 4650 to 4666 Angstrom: 78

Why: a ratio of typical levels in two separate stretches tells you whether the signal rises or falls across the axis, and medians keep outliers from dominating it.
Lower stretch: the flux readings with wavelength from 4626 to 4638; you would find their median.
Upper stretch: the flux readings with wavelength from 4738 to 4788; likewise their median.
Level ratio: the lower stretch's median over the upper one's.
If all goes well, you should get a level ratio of 1.00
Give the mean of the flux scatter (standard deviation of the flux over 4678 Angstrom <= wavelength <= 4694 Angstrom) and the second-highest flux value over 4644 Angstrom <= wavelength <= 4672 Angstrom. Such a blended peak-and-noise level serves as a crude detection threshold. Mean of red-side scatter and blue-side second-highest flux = 8.4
